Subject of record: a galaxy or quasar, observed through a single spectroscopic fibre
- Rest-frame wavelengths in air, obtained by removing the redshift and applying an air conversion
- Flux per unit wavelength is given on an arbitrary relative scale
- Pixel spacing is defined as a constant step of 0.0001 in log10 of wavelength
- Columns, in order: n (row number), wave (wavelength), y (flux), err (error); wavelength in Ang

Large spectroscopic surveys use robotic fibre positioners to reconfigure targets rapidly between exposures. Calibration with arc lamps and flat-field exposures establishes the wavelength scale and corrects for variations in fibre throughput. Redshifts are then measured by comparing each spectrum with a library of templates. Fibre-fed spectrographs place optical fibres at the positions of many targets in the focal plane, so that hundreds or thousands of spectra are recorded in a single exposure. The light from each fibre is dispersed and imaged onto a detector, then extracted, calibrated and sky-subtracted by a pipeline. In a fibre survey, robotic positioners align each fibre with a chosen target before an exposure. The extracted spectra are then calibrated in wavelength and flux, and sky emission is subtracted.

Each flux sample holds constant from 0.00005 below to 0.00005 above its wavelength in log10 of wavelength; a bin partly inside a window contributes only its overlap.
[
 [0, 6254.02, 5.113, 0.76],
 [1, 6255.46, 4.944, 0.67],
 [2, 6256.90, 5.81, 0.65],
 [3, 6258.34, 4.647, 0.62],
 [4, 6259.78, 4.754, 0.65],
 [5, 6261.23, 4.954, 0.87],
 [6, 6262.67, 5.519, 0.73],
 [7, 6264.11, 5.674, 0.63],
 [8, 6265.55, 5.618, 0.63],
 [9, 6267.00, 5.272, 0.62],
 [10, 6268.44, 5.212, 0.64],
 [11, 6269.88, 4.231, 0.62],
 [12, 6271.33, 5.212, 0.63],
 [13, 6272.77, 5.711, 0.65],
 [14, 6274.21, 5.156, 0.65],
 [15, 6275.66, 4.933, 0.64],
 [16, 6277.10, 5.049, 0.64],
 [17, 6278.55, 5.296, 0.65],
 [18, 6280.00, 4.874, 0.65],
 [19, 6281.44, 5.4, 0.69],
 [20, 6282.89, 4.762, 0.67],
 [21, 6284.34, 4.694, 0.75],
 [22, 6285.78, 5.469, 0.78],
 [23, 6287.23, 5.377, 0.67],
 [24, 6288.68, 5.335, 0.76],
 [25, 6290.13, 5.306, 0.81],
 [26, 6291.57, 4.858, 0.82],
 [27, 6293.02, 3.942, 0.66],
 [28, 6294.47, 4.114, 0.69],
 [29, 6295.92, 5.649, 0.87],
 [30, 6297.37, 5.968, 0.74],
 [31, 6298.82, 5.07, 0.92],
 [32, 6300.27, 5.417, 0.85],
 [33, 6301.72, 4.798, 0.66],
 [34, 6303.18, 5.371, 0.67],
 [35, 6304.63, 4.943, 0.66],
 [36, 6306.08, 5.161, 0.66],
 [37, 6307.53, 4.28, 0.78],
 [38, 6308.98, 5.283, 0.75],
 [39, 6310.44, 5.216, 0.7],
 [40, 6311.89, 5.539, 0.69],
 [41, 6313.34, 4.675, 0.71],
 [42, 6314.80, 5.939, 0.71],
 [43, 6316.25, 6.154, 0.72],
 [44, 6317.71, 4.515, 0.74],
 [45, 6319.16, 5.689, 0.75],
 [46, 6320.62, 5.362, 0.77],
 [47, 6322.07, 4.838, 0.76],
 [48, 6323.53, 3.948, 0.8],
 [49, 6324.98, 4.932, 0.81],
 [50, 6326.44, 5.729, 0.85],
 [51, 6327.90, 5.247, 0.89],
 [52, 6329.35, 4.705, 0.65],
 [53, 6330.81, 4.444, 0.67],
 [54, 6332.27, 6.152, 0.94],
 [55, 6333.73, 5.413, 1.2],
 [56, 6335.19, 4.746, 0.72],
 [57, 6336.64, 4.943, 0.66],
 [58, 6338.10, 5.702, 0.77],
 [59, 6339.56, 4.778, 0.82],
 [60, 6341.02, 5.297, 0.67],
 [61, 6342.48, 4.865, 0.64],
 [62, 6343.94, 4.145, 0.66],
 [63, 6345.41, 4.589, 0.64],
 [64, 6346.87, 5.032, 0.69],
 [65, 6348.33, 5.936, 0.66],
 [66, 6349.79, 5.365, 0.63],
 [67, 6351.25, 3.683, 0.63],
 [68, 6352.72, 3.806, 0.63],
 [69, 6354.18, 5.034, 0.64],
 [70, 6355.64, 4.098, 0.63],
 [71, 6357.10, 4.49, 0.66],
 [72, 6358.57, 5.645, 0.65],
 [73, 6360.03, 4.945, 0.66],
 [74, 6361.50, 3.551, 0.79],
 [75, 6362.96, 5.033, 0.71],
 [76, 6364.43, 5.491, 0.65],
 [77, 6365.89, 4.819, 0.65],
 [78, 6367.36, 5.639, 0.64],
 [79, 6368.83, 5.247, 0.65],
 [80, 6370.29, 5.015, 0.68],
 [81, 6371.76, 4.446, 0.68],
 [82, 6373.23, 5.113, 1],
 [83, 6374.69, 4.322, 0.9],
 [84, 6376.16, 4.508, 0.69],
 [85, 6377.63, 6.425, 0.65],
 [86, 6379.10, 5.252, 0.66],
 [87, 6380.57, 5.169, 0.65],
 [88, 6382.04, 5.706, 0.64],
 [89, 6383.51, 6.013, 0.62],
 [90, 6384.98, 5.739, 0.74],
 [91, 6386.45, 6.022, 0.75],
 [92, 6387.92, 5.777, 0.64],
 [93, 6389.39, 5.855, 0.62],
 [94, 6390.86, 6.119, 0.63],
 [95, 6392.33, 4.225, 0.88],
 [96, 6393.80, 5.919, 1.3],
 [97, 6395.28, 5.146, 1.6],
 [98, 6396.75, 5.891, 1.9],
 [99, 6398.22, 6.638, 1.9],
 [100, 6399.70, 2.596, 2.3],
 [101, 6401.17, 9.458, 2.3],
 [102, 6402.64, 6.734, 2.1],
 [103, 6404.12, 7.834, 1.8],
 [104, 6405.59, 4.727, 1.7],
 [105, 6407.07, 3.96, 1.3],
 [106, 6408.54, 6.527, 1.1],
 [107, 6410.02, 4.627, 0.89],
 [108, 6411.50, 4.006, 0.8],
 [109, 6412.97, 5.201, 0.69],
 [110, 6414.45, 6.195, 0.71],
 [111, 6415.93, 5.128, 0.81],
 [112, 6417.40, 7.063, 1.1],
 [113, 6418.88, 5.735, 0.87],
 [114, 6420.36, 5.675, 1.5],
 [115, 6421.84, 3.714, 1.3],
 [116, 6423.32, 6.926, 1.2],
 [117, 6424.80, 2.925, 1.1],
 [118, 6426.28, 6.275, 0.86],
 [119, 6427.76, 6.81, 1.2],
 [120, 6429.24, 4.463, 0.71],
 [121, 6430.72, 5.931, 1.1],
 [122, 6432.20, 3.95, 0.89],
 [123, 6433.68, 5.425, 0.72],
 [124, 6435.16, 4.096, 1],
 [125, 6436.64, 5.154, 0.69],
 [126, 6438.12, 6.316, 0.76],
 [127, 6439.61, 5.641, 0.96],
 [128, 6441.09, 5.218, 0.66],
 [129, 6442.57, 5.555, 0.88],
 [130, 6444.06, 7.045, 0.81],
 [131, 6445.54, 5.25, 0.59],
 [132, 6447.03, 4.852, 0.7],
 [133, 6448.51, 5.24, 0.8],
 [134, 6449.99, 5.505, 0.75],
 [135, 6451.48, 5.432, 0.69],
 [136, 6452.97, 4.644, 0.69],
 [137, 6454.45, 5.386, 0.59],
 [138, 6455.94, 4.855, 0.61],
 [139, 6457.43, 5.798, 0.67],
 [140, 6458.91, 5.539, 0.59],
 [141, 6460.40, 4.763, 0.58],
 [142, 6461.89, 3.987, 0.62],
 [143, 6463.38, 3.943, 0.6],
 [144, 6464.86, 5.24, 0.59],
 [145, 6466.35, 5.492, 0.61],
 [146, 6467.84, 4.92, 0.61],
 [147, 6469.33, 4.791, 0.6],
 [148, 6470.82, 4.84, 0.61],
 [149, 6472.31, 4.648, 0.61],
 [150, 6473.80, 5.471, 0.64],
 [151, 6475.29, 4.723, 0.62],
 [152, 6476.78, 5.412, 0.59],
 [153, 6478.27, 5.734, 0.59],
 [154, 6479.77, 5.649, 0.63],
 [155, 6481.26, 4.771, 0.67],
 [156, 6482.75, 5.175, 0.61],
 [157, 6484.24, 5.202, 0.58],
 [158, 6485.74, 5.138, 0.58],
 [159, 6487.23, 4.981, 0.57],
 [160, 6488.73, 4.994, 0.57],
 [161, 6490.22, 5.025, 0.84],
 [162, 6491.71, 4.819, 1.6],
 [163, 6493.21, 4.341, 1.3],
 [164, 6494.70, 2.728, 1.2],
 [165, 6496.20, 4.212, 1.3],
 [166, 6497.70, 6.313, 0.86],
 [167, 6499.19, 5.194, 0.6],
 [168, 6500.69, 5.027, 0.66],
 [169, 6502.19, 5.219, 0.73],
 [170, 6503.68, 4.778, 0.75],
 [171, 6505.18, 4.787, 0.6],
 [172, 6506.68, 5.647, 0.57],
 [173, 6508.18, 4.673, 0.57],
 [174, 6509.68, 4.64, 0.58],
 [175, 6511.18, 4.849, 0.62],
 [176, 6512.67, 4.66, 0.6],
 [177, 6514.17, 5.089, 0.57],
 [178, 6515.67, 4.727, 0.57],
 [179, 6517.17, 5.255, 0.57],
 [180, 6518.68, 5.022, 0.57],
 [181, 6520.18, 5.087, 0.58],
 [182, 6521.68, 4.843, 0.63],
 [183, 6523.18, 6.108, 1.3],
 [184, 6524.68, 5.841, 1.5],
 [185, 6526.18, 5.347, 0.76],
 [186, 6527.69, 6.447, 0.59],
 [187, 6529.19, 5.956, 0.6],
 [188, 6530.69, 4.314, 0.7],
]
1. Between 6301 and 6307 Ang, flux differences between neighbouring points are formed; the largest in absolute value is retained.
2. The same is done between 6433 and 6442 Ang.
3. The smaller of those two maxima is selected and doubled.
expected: 1.1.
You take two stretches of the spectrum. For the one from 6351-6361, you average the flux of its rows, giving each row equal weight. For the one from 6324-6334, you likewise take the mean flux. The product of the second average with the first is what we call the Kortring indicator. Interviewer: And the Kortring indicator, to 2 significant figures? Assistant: 24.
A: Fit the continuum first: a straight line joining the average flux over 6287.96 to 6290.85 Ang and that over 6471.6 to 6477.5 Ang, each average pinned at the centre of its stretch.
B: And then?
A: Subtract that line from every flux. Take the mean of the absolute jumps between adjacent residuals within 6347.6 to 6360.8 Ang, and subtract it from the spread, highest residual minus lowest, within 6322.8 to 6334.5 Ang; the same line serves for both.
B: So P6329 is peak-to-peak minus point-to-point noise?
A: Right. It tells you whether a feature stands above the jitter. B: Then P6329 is 1.4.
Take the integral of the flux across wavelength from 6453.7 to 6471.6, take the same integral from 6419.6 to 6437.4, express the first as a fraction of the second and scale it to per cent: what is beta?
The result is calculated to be 98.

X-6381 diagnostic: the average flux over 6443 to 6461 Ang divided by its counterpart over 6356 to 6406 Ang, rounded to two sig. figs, 0.98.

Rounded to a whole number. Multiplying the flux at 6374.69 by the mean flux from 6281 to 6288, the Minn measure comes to 22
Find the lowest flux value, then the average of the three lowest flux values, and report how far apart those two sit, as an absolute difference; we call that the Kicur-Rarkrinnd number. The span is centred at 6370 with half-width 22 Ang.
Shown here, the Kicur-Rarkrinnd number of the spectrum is 0.13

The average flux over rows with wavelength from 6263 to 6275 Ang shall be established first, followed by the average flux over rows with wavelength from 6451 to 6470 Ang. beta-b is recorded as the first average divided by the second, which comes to 1.06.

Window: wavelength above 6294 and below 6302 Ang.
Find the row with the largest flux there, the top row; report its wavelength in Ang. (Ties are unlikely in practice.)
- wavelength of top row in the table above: 6297.37 Ang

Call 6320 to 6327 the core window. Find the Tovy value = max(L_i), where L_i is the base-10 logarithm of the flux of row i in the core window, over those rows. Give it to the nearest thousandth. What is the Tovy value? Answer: 0.758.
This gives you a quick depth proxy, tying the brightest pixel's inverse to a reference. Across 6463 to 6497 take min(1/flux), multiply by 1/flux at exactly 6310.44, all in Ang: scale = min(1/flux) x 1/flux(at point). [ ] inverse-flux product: 0.033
